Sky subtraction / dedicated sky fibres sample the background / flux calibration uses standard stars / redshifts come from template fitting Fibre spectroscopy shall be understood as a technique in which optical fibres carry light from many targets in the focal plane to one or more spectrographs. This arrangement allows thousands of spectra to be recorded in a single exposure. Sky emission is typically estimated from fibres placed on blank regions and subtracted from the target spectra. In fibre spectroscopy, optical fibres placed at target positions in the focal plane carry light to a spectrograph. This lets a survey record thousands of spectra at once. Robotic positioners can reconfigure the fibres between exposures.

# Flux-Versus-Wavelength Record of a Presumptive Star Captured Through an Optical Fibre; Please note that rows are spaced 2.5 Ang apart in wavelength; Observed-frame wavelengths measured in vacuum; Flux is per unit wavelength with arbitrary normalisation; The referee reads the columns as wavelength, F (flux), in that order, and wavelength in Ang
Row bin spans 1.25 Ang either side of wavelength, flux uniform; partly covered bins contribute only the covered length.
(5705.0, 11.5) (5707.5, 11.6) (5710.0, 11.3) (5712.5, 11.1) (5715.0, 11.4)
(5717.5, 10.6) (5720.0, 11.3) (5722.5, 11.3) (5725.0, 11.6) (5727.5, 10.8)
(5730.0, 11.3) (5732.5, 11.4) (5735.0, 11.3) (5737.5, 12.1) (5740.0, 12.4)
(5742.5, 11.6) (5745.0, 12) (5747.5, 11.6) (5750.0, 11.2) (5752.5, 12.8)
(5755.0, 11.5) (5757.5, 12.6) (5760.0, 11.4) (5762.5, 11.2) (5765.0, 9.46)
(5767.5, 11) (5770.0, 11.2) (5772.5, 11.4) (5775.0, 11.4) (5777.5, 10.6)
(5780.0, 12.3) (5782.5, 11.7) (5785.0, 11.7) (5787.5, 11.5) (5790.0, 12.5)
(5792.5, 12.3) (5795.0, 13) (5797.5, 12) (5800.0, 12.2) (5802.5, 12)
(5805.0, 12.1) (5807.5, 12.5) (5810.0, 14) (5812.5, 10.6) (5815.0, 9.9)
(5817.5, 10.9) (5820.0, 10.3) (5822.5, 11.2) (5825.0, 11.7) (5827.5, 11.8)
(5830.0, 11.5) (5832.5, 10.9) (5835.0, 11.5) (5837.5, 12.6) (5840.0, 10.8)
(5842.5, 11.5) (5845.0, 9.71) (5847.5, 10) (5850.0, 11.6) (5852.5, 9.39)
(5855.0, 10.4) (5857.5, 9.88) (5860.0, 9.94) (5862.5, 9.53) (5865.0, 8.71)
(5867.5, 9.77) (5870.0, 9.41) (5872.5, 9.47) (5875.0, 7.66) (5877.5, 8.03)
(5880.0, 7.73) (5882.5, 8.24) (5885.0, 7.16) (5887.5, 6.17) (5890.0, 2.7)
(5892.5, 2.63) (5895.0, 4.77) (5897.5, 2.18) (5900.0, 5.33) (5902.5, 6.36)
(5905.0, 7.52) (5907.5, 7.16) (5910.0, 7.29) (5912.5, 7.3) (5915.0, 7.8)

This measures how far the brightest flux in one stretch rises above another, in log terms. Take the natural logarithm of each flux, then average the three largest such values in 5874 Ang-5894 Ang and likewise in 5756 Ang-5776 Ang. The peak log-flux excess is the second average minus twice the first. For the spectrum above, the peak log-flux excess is -1.7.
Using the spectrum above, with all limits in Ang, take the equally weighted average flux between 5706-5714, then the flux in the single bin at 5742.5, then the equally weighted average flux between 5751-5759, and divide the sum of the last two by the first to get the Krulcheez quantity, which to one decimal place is 2.1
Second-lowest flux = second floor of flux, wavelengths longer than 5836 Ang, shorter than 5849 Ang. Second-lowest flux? 10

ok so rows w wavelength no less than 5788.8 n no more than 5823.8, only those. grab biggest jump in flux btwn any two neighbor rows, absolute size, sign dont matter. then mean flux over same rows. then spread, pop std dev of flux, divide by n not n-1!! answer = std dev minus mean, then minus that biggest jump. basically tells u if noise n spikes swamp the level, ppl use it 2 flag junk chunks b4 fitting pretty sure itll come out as -14.1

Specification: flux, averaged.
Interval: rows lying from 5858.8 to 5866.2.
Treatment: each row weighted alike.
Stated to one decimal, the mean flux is 9.4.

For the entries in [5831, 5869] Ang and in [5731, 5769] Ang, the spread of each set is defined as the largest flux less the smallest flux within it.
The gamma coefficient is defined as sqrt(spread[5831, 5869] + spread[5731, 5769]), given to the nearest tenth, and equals 2.7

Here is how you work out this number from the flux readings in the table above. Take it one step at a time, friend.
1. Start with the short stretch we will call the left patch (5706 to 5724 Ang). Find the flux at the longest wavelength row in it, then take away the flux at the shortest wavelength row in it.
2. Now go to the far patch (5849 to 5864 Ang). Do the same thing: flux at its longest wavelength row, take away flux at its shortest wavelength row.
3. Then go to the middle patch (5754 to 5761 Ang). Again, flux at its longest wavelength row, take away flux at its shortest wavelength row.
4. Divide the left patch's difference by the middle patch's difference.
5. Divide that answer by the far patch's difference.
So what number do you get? -1.4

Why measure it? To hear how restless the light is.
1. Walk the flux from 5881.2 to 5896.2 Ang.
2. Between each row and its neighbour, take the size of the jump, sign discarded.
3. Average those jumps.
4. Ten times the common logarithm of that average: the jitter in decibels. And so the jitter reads 1.9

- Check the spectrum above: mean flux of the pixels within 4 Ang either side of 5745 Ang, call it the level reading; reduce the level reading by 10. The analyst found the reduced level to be 1.7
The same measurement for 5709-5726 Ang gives 1.2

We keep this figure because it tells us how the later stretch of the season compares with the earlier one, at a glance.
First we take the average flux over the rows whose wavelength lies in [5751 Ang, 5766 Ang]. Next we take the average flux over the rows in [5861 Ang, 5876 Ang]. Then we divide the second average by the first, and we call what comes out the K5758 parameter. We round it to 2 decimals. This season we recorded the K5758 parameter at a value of 0.79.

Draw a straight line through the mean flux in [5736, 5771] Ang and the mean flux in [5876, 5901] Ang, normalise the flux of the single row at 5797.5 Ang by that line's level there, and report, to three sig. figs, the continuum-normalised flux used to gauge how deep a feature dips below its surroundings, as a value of 1.25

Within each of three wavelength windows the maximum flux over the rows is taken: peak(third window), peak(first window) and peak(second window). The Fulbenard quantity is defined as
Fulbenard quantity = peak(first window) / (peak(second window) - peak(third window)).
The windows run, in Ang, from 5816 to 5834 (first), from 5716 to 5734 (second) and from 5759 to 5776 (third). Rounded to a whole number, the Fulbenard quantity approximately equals 59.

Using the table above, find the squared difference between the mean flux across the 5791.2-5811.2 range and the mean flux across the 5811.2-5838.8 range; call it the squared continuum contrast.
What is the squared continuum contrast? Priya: 1.8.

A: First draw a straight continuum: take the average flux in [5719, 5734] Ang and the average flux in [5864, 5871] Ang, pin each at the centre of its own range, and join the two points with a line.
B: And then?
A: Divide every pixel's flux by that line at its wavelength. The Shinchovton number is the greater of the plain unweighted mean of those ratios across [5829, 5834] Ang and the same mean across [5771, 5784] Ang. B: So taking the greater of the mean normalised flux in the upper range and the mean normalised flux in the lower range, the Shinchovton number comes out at 1.14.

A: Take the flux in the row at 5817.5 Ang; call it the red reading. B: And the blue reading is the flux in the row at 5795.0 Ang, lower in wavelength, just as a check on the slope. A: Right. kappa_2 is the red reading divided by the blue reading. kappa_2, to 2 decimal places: 0.84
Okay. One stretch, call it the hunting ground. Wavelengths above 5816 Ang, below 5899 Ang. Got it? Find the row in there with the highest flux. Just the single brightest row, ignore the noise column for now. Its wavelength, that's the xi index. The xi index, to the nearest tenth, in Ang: 5837.5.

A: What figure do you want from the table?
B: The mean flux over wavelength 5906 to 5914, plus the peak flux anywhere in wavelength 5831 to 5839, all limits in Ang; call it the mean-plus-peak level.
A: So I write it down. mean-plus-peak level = 19.9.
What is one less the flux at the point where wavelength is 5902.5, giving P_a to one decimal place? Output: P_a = -5.4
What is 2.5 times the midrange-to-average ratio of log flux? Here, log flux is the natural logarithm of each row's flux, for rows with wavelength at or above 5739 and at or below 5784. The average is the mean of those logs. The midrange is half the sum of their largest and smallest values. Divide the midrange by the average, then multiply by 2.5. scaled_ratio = 2.46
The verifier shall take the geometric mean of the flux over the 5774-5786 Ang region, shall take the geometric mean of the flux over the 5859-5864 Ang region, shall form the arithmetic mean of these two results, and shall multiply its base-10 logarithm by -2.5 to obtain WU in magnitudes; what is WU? -2.57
